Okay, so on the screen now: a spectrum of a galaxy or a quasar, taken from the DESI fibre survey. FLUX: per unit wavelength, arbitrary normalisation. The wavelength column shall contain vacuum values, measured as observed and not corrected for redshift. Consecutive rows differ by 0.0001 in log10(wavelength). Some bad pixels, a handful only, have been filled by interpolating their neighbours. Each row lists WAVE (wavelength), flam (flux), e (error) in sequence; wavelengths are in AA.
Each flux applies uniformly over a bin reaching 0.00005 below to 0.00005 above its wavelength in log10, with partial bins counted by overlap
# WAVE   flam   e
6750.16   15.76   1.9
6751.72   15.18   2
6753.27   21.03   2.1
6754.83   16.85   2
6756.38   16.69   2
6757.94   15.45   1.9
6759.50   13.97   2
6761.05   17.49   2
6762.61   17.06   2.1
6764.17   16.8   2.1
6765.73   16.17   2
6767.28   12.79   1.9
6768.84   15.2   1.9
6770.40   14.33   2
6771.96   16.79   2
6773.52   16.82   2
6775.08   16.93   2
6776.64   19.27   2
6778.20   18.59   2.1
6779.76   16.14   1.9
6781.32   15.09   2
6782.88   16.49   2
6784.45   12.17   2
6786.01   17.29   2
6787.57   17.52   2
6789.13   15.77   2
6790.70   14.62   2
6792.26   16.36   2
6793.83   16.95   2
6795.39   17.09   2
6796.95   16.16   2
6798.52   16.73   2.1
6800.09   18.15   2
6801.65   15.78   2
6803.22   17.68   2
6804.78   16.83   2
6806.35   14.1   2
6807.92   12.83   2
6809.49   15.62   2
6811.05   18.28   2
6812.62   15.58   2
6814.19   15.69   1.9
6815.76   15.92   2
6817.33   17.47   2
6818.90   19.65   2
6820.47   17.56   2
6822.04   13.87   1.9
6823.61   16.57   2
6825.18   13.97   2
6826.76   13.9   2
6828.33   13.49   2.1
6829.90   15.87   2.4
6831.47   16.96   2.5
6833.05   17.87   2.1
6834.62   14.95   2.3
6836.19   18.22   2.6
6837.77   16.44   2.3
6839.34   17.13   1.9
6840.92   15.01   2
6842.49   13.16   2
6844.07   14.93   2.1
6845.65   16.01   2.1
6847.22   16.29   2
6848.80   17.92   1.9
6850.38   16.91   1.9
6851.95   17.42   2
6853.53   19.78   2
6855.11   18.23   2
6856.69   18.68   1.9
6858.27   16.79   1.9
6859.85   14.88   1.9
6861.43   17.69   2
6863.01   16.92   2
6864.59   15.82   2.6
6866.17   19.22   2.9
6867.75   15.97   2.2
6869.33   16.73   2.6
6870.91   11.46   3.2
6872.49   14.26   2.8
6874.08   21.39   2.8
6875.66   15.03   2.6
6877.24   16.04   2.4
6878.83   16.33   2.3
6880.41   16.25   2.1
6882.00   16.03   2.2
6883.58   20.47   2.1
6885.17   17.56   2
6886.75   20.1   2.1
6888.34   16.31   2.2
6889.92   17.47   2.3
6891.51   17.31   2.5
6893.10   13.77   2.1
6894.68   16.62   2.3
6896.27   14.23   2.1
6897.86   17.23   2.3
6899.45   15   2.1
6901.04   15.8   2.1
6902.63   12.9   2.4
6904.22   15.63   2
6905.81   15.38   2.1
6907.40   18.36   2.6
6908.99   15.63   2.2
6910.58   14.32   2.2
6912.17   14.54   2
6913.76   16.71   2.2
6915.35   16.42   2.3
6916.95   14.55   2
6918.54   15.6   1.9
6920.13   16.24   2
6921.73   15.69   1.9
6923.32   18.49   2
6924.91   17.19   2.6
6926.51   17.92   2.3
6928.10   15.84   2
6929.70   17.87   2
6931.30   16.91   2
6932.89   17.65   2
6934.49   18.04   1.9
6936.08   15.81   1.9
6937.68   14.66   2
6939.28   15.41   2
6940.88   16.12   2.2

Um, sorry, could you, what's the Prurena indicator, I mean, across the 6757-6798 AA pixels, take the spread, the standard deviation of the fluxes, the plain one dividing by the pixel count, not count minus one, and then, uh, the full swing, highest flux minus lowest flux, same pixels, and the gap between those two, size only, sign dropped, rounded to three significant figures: 5.52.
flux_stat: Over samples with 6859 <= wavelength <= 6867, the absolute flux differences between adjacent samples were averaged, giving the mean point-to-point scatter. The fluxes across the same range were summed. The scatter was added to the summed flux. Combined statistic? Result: 87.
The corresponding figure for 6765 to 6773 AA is 78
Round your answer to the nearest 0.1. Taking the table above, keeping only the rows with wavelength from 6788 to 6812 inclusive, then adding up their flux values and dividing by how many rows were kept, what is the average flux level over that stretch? 16.2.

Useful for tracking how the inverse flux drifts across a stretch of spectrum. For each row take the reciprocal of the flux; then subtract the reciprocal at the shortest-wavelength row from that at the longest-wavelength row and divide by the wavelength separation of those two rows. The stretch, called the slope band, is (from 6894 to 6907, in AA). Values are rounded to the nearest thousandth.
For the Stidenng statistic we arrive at 0.000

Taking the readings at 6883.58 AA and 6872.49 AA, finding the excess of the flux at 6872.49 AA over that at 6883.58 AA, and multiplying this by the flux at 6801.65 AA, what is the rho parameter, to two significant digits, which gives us -98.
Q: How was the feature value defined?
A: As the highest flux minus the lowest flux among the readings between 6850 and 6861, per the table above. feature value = 4.9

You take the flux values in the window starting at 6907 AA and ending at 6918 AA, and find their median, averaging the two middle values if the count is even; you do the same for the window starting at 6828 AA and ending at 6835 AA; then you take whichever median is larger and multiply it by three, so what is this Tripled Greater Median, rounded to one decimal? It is 47.6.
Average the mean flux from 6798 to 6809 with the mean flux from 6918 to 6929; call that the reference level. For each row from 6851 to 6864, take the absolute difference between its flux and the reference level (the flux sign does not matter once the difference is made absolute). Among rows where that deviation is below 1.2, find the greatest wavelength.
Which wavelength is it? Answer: 6863.01 AA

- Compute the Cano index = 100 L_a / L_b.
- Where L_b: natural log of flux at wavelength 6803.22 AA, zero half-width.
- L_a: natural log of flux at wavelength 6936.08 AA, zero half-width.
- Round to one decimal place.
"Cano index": 96.1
